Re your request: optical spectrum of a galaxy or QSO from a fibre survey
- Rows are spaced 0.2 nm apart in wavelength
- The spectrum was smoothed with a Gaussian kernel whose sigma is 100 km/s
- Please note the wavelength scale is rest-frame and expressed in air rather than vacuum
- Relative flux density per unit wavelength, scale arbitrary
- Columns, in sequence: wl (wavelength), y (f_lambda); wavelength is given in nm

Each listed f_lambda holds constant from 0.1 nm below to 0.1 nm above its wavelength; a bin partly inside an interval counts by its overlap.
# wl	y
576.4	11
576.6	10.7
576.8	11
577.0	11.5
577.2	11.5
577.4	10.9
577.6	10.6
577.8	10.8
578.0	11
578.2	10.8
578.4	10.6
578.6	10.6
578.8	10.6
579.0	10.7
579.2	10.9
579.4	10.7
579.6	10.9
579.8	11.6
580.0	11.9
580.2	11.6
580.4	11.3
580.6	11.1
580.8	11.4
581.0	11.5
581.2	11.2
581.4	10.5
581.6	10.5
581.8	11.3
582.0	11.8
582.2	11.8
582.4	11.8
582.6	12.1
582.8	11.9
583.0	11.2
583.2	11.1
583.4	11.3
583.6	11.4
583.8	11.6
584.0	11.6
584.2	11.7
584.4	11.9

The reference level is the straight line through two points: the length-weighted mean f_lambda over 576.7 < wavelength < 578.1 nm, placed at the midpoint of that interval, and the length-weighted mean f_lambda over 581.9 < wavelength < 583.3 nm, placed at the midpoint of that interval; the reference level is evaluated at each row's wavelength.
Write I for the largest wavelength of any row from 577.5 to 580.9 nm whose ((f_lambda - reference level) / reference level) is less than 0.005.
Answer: 580.8 nm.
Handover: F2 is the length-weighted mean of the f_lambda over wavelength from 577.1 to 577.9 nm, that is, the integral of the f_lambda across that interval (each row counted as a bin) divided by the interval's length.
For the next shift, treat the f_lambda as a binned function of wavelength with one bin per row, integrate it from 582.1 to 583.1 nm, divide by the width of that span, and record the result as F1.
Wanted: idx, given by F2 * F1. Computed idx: 129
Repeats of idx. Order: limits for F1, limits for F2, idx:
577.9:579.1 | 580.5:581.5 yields 119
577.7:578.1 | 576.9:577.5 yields 123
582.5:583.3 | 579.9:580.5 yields 134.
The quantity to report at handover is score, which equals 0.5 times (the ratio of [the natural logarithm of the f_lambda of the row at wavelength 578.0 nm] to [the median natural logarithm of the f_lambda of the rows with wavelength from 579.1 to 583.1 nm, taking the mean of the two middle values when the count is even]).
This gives 0.4936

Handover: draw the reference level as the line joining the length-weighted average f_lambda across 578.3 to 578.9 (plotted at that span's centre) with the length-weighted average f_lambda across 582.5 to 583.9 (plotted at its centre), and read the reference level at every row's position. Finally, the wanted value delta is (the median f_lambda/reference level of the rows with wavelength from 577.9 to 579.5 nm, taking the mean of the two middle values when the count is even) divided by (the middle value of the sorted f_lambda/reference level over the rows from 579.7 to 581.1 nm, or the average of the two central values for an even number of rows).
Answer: 0.97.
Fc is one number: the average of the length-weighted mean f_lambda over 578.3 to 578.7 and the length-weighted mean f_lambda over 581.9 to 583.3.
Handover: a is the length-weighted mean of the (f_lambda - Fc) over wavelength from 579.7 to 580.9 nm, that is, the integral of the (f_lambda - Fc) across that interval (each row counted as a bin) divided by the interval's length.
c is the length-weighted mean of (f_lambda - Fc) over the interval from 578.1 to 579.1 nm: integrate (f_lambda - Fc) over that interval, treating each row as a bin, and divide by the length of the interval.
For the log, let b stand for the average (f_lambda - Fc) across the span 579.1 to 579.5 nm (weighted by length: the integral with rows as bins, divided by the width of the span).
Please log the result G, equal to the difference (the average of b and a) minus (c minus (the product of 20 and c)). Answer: -9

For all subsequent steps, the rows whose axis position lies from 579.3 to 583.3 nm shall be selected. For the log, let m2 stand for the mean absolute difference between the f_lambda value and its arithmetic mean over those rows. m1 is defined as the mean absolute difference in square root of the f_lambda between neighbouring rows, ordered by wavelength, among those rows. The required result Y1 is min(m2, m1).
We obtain 0.047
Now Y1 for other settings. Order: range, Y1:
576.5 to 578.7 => 0.038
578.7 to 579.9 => 0.042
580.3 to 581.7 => 0.040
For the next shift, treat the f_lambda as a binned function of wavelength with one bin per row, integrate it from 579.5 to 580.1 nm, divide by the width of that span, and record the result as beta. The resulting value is 11.5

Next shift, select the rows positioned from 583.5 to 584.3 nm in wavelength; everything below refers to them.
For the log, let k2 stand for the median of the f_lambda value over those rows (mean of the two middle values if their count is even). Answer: 11.6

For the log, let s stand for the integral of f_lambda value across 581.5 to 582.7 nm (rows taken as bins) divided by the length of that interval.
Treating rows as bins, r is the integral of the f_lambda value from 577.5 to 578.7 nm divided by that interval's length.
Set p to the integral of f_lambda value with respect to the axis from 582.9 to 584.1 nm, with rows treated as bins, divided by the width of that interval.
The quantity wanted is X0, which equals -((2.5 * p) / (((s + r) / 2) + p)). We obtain -1.26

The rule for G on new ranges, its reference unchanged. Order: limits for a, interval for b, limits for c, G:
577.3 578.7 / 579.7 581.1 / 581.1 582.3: 1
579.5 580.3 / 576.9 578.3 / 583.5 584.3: 8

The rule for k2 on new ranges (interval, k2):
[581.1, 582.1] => 11.2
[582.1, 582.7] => 11.8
